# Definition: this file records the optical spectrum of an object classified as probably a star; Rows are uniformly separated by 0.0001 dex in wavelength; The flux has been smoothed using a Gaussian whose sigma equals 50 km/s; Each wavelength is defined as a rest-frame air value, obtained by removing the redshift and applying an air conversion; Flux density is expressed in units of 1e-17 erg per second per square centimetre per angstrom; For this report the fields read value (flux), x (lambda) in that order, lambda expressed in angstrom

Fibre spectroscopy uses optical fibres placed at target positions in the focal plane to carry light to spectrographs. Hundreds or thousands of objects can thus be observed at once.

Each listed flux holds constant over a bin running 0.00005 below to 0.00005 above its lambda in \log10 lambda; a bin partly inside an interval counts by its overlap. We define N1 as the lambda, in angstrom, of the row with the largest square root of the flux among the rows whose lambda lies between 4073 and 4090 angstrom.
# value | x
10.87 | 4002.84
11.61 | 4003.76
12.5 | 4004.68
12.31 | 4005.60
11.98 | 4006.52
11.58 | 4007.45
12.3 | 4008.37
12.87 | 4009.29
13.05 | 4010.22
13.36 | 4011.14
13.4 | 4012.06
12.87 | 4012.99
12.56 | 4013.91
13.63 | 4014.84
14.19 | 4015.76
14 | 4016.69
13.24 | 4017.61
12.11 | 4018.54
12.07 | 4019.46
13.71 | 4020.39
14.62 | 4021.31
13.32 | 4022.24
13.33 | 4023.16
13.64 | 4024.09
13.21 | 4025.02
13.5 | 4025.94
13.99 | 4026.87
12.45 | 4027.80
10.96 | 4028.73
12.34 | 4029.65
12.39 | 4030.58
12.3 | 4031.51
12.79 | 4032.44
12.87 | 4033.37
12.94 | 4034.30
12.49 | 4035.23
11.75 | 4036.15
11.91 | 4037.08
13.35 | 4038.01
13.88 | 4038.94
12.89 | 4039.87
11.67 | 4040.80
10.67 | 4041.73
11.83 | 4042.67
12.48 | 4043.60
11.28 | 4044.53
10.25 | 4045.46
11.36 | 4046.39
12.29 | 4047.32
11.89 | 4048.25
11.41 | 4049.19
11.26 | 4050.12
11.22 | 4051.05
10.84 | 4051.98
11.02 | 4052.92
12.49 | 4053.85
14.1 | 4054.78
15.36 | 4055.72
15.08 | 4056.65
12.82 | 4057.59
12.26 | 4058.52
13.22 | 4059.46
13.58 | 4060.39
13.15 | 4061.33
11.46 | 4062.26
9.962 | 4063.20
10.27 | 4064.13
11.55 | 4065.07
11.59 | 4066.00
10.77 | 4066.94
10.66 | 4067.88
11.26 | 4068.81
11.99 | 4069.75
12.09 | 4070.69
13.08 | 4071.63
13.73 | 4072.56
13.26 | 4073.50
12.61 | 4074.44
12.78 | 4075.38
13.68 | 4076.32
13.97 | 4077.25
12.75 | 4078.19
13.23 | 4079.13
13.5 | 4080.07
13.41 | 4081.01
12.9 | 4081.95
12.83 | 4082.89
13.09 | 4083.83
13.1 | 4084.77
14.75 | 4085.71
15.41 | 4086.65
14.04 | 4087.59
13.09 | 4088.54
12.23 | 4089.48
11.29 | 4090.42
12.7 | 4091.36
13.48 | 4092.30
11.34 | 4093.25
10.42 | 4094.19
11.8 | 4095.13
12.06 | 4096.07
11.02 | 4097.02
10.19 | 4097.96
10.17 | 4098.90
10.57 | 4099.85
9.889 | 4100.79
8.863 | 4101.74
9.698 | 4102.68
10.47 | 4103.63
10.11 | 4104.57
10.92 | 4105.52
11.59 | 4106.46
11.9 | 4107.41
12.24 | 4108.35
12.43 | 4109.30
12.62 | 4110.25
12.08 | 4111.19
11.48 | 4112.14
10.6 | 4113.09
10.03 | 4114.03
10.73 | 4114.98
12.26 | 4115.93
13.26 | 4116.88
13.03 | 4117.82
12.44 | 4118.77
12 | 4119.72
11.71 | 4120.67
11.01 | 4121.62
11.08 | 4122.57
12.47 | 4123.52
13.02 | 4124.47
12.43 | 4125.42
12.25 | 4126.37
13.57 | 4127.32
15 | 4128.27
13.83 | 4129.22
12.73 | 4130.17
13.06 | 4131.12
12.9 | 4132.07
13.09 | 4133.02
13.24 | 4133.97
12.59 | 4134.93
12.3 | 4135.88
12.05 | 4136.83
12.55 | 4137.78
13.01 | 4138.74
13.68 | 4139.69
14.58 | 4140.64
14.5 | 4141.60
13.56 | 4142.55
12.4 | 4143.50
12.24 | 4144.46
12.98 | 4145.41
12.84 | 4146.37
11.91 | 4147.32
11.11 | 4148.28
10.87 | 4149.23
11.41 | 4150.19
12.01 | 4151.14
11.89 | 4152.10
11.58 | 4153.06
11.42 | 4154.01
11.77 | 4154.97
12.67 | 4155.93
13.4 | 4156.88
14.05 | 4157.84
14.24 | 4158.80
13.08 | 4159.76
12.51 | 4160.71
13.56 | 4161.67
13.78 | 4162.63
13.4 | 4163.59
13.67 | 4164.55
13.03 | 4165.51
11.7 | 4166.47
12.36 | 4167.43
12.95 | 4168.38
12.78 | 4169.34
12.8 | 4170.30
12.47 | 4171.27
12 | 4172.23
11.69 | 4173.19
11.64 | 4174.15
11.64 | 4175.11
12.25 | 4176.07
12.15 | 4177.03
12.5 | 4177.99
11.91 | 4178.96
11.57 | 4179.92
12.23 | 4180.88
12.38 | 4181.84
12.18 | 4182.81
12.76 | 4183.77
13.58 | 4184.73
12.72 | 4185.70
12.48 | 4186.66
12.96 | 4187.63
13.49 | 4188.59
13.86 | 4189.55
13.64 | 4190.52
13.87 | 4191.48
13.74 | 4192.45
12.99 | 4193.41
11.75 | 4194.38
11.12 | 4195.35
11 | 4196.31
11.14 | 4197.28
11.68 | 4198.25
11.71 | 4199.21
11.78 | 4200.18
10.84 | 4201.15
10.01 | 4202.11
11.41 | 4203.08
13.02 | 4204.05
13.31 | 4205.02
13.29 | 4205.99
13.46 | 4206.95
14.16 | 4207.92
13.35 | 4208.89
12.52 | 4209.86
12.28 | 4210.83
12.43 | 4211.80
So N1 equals 4086.65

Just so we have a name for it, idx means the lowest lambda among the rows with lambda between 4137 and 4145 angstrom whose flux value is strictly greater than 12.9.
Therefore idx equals 4138.74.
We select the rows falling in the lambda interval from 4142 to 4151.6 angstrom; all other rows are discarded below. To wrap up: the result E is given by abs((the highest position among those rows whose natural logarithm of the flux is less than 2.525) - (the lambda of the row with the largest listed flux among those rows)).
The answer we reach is 8.6 angstrom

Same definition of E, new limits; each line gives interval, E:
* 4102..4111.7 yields 0.9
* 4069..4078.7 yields 6.6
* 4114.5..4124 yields 6.6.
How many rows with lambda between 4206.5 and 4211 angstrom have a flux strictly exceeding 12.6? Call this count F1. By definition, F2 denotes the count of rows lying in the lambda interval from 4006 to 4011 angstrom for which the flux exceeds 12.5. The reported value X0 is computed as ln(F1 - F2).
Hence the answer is 0.0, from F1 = 3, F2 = 2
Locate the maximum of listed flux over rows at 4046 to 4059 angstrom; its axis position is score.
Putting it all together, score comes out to 4055.72 angstrom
